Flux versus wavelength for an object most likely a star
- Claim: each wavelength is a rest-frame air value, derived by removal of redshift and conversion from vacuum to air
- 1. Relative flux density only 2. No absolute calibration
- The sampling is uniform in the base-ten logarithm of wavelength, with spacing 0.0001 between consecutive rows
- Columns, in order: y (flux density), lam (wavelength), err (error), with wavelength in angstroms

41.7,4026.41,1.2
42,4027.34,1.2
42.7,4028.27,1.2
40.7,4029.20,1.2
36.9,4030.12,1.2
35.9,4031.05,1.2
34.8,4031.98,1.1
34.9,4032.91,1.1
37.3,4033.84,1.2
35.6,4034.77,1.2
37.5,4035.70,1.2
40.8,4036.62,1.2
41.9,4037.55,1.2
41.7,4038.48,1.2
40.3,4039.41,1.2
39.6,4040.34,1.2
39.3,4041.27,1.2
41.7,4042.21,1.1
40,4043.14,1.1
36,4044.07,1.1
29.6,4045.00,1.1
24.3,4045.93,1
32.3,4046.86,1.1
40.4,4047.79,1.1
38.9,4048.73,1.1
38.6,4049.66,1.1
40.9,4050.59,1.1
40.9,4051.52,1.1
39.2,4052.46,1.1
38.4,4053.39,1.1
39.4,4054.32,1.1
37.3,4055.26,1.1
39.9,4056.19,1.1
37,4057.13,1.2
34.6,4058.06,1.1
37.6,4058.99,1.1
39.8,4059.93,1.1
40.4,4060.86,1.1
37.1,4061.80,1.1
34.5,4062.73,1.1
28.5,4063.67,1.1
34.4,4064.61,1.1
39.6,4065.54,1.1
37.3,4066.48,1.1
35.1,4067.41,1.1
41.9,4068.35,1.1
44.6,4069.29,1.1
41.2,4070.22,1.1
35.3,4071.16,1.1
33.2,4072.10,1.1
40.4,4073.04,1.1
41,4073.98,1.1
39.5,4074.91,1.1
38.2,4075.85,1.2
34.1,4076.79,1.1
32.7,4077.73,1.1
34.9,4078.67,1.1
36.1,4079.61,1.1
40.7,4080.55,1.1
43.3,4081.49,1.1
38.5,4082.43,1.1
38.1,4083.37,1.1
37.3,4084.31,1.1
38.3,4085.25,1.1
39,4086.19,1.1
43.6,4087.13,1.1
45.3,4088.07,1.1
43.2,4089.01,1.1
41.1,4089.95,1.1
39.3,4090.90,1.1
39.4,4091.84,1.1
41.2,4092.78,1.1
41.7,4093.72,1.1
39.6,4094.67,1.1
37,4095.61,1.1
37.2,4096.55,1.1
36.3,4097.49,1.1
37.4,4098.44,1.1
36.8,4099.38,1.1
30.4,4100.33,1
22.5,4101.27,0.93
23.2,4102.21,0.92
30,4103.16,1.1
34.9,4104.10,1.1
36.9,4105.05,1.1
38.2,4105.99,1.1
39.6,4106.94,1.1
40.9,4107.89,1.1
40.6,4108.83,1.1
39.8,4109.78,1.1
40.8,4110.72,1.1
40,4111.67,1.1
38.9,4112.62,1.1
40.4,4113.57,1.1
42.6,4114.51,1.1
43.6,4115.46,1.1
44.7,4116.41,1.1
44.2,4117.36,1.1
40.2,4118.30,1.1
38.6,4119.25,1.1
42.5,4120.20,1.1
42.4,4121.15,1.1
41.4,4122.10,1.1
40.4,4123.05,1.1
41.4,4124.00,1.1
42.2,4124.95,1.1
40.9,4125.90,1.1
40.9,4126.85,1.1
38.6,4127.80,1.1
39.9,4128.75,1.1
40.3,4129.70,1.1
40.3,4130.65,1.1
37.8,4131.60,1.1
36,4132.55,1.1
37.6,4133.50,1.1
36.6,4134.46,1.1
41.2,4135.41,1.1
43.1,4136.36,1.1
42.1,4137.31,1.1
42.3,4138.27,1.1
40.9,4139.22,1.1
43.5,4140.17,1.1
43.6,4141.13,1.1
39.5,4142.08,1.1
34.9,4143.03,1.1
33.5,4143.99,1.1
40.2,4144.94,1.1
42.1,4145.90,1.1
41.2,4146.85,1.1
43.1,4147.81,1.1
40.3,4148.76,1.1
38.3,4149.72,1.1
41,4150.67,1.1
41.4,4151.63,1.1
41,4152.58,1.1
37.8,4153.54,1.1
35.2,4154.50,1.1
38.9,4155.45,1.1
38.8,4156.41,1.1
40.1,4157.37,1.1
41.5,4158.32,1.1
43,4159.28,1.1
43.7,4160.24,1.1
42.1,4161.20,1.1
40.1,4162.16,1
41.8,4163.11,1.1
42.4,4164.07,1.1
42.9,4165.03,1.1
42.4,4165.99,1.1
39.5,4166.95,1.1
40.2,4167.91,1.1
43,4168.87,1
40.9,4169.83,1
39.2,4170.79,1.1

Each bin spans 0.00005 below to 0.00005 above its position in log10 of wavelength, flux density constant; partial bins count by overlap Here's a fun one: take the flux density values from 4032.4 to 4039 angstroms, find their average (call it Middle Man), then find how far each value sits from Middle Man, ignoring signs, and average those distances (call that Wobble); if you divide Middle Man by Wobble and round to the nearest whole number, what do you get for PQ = 15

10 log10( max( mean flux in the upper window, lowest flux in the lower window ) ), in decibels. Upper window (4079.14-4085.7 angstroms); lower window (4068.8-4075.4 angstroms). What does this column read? 15.9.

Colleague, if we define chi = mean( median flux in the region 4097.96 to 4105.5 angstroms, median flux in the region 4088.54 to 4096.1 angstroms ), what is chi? 36.5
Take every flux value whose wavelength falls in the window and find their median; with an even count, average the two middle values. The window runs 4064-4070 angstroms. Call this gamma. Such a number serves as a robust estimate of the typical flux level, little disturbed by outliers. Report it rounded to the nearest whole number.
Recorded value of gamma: 38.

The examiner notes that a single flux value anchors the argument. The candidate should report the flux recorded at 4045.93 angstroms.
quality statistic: 24.3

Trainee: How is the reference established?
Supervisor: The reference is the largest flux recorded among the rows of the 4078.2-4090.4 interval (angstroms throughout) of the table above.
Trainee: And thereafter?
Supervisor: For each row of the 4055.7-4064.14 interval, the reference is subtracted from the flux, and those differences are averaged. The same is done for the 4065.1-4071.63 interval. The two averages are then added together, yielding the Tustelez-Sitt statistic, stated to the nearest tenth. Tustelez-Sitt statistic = -14.7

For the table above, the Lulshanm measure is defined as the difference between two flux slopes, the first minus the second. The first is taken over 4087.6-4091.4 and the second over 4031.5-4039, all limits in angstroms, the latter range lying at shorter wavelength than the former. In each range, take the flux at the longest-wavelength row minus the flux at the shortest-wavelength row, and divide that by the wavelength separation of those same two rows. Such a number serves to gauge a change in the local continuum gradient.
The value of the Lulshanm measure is -3.2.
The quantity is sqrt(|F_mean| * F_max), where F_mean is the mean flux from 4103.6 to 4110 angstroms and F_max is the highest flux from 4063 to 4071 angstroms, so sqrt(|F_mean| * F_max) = 41.5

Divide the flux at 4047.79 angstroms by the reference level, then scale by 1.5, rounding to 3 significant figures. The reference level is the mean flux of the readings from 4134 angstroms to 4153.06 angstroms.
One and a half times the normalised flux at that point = 1.50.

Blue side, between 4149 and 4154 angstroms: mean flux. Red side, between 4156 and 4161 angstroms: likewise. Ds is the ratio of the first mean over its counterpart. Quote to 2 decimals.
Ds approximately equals 0.96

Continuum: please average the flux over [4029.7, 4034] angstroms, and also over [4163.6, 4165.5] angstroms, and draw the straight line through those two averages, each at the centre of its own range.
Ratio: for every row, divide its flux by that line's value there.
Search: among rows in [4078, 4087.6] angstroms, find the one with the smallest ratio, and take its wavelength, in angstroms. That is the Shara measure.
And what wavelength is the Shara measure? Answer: 4078.67 angstroms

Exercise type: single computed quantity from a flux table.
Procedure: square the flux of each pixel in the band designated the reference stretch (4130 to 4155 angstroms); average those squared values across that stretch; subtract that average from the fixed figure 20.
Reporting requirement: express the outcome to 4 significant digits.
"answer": -1571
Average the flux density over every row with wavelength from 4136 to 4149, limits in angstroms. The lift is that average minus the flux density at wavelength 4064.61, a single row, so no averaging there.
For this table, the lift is 6.3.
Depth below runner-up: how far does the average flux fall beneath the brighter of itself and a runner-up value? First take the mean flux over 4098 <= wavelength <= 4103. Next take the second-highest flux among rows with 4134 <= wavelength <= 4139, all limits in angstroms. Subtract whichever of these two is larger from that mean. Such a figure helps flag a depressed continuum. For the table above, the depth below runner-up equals -12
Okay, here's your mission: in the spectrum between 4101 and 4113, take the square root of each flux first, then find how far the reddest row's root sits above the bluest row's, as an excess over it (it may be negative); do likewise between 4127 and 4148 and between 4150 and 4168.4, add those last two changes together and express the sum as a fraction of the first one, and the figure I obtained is 0.19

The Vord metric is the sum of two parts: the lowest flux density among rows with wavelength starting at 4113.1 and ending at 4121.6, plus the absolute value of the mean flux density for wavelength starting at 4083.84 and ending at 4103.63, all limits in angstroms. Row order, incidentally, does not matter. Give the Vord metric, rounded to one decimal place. 75.7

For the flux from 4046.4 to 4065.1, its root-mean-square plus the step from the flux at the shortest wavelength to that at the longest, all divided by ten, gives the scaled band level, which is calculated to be 3.97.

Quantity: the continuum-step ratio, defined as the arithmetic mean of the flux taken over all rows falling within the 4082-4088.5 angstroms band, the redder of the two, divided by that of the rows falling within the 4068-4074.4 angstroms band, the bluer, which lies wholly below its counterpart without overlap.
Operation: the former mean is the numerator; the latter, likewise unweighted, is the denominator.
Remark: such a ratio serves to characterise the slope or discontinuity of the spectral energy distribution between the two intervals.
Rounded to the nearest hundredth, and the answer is 1.01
